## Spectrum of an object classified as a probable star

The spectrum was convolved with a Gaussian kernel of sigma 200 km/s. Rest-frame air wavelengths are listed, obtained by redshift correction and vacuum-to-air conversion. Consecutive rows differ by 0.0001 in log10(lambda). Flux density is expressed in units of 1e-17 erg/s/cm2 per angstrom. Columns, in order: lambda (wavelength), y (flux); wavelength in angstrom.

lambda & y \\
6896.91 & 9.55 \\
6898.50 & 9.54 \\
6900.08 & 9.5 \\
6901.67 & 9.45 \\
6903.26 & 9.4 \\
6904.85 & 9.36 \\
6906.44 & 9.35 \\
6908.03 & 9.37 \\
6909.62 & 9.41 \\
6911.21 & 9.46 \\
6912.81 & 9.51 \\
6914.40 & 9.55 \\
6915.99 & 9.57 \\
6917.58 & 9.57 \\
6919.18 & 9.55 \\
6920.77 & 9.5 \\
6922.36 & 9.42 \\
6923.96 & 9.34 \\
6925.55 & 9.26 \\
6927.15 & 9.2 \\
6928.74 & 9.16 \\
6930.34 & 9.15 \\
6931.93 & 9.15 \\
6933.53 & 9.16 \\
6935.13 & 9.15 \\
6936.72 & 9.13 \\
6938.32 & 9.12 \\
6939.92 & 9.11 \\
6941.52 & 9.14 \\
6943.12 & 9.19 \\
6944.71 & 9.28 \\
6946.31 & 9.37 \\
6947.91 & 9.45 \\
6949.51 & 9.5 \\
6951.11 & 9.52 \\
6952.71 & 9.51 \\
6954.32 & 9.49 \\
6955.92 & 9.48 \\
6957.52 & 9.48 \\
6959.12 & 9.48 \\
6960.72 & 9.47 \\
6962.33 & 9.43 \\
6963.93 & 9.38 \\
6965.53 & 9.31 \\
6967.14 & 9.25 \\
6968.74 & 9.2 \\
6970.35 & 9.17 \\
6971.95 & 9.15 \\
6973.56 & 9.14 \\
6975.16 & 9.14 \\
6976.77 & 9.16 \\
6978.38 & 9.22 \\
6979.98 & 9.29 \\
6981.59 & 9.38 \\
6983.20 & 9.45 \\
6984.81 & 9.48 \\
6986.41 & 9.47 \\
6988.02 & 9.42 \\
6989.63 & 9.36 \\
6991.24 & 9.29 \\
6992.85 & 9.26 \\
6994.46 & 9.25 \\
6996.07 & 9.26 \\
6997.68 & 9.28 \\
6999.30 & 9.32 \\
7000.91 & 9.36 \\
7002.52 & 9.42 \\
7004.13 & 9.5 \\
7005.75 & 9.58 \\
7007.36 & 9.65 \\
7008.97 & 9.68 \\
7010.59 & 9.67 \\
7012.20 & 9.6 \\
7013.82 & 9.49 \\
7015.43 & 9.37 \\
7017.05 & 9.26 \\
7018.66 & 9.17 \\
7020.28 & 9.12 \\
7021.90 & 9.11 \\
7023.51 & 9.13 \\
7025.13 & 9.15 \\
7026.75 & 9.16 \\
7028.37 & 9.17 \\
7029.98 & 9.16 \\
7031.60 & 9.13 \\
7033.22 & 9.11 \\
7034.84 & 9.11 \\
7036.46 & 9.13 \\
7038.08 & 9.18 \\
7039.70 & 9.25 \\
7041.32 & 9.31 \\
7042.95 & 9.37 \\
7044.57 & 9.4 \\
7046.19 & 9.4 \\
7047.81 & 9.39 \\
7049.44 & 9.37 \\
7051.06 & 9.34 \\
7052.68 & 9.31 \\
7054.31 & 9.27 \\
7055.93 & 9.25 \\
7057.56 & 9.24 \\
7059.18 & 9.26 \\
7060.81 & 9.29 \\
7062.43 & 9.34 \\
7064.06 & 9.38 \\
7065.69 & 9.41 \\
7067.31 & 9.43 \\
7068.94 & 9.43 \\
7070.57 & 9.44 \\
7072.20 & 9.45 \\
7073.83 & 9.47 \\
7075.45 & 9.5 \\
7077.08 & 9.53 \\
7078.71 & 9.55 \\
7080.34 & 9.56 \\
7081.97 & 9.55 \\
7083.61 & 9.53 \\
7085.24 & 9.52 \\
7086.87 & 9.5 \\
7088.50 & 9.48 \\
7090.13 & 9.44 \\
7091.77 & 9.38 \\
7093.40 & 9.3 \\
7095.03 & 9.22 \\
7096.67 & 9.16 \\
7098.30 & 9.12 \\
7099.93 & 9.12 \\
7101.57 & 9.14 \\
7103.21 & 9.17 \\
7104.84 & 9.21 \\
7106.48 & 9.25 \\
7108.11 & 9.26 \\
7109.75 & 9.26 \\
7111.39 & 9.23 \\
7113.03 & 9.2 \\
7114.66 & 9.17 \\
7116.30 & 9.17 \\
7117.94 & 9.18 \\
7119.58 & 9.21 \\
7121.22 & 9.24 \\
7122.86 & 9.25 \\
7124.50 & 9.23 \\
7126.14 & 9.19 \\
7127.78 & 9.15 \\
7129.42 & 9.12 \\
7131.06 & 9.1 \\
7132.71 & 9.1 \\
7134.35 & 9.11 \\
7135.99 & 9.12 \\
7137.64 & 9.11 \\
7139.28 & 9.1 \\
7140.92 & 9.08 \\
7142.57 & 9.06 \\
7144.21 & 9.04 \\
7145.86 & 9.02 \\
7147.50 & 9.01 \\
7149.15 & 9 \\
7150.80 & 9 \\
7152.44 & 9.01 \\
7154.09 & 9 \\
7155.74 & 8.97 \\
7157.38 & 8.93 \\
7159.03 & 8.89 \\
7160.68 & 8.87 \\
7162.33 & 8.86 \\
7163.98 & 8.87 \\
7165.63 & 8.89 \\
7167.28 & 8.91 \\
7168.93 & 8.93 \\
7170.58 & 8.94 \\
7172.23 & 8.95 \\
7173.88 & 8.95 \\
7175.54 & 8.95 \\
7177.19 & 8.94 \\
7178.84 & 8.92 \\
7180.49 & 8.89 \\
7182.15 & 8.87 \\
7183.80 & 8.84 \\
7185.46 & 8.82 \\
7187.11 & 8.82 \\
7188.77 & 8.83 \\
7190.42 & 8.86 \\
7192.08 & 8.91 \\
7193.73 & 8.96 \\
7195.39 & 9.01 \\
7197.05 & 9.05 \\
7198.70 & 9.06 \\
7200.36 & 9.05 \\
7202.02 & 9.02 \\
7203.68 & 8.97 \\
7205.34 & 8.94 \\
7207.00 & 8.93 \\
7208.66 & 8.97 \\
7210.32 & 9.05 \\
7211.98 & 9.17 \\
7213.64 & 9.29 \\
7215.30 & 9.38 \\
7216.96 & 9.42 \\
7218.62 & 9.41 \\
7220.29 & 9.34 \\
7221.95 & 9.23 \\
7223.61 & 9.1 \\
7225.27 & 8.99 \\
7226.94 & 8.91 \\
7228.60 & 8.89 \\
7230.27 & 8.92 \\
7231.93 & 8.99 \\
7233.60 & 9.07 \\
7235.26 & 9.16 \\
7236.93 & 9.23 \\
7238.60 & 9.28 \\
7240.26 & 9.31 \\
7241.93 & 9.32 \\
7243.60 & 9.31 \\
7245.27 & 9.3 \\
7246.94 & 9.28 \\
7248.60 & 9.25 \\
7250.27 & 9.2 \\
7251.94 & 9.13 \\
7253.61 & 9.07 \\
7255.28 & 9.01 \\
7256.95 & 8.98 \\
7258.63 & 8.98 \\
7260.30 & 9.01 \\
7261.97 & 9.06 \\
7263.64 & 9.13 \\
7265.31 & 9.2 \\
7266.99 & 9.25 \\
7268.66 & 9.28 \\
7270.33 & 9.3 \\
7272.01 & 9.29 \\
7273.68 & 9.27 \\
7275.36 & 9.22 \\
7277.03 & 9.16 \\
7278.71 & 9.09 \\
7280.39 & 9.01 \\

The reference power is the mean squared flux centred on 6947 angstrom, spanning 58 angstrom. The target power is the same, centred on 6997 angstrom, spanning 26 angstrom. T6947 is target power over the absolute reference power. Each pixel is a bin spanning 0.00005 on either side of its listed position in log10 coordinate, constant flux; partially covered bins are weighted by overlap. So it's 1.02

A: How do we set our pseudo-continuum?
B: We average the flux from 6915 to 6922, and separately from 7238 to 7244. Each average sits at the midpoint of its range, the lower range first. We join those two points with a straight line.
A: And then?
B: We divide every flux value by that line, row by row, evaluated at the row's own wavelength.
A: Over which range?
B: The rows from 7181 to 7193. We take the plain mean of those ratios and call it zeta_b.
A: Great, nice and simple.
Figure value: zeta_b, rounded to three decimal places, 0.947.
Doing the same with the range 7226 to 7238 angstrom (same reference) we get 0.969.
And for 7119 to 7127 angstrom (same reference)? 0.982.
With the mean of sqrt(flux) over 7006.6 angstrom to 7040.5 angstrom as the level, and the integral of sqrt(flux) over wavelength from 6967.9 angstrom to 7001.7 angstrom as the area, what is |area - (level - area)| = 203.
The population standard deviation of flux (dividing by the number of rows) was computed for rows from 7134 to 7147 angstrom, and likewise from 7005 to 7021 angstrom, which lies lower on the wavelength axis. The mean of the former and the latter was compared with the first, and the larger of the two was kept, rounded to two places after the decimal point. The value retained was 0.12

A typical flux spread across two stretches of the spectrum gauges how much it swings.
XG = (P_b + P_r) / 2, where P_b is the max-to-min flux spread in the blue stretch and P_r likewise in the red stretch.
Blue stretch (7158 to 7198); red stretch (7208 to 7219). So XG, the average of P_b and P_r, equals 0.34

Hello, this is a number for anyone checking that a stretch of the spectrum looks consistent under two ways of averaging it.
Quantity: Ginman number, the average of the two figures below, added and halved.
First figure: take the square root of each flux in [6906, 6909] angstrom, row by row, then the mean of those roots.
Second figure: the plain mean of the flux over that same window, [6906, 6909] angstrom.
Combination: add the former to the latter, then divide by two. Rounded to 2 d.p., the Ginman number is 6.21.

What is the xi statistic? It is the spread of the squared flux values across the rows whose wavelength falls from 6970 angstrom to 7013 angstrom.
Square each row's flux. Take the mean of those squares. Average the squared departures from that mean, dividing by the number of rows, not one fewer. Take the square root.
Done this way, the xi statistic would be 3.1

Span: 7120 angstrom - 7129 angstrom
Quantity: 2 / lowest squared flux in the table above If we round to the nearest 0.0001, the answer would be 0.0239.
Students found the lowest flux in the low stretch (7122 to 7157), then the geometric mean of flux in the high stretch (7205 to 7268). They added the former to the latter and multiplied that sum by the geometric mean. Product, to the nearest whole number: 166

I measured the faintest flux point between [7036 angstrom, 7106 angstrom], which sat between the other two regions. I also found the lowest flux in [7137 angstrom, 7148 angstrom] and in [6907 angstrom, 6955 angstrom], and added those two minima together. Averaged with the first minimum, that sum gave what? 13.6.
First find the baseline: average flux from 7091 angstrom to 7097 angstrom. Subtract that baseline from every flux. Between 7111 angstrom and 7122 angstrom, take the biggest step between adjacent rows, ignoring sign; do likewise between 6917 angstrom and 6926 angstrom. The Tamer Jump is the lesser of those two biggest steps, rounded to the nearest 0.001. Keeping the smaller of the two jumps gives 0.030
